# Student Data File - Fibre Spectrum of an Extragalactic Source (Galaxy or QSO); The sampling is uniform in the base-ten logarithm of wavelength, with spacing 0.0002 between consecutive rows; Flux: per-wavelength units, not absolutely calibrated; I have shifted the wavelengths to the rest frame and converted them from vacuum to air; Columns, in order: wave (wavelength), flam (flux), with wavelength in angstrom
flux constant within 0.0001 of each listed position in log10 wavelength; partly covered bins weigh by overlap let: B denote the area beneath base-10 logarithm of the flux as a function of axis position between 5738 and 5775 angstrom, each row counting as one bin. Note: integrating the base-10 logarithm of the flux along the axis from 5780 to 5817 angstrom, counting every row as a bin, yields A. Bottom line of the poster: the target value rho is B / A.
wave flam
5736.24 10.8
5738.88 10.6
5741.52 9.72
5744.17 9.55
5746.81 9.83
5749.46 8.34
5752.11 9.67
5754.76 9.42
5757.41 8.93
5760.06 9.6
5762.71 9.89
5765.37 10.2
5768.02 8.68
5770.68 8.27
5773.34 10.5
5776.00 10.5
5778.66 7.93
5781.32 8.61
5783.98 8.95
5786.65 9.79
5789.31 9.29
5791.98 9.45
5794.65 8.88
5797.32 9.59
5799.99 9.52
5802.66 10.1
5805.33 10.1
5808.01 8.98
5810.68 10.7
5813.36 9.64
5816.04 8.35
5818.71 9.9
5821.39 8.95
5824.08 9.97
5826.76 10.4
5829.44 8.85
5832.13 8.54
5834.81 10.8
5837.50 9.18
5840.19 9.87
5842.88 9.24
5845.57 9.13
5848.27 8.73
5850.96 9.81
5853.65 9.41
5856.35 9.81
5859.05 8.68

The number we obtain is 1.00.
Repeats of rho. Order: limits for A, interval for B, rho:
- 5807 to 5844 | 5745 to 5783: 1.02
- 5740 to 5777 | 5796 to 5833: 1.00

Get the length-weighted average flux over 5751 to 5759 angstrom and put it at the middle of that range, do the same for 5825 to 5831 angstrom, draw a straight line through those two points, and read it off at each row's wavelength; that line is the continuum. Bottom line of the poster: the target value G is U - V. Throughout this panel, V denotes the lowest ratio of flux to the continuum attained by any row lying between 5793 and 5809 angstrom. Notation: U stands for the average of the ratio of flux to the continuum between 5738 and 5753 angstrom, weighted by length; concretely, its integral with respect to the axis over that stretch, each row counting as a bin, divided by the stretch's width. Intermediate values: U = 1.03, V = 0.94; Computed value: 0.09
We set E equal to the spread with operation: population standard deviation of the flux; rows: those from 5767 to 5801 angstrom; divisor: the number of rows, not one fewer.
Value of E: 0.75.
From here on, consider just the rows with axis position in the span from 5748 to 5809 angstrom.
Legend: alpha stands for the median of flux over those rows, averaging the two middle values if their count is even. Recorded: 9.45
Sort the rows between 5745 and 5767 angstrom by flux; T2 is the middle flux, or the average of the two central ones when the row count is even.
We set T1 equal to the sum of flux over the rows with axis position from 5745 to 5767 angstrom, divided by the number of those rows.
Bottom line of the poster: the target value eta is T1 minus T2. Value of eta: -0.15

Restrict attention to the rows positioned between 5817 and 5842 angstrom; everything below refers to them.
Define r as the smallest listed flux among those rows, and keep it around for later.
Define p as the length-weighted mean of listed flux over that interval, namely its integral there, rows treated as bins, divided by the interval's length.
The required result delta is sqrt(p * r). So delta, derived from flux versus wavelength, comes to 9.05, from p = 9.58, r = 8.54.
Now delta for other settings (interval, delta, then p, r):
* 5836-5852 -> 9.02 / 9.33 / 8.73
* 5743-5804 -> 8.62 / 9.37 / 7.93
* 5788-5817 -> 8.92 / 9.52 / 8.35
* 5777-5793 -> 8.46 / 9.03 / 7.93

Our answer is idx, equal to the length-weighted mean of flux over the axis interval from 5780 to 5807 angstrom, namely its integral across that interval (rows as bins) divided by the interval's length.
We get 9.42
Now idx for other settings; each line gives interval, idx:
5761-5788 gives 9.34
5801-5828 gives 9.70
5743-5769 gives 9.42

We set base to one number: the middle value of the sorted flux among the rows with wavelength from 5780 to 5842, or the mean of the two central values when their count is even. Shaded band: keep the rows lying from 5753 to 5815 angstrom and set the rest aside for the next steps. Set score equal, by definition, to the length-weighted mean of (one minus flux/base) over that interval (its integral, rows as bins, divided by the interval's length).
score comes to 0.007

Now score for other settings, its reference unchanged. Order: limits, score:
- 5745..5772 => 0.024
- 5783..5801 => 0.017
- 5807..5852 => 0.005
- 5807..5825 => 0.002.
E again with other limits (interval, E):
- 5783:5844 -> 0.64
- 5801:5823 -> 0.72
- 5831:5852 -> 0.68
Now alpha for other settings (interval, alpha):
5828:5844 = 9.21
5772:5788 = 9.37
